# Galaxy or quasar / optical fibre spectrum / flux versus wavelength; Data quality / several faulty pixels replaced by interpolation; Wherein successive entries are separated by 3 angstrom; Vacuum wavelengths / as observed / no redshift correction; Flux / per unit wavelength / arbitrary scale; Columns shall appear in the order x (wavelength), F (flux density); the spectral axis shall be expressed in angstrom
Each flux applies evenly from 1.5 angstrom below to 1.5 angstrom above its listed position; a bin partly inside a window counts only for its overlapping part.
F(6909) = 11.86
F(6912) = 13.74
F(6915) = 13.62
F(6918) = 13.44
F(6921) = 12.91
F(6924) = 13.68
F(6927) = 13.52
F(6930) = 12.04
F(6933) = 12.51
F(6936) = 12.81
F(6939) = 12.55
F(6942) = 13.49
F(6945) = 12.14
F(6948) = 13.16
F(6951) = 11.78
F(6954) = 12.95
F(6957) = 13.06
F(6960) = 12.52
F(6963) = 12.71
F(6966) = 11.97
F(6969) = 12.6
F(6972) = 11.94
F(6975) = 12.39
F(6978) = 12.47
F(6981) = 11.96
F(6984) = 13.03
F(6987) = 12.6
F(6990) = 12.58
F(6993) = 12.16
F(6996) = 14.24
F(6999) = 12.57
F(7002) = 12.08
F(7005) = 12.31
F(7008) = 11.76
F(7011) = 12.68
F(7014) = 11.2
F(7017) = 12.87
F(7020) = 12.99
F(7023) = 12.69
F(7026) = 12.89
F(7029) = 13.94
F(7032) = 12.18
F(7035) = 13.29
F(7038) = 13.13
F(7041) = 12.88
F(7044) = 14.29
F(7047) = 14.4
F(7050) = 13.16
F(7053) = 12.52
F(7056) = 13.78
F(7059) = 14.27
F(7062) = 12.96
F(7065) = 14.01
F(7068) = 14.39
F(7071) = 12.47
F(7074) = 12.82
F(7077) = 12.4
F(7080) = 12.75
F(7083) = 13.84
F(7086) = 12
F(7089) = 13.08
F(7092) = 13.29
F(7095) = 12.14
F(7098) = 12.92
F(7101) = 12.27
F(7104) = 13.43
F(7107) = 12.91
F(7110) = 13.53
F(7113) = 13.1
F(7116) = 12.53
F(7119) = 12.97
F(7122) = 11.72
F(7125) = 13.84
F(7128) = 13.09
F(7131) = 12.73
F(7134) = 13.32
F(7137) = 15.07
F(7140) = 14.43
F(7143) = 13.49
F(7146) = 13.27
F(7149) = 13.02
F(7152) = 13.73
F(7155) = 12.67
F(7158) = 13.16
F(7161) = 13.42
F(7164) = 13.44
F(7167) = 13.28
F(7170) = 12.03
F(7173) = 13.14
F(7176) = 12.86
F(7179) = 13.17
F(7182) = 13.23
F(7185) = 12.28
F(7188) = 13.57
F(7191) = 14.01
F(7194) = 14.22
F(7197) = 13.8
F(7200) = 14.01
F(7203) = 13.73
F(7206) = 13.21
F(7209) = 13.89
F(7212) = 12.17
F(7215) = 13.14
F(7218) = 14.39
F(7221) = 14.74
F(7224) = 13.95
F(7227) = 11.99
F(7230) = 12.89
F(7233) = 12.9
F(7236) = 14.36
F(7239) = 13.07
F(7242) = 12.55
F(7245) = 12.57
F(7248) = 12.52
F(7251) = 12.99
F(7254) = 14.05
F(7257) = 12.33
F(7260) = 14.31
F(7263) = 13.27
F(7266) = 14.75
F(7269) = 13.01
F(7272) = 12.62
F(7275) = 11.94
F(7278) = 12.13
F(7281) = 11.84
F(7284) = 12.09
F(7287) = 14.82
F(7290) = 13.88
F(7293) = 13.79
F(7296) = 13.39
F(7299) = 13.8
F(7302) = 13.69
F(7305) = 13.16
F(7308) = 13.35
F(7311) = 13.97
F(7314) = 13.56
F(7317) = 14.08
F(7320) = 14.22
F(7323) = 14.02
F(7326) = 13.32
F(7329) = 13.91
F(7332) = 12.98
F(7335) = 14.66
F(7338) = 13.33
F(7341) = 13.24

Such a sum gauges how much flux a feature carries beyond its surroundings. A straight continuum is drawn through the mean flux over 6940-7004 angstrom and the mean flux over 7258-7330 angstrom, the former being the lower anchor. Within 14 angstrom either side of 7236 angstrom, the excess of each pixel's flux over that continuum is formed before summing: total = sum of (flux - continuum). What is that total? -3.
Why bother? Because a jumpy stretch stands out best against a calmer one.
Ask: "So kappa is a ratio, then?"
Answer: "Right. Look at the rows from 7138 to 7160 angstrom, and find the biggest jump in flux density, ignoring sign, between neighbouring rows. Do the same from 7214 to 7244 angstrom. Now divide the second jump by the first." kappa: 1.8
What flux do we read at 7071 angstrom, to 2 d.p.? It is 12.47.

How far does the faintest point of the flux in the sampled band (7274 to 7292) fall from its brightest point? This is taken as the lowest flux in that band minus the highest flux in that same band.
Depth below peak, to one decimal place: -3.0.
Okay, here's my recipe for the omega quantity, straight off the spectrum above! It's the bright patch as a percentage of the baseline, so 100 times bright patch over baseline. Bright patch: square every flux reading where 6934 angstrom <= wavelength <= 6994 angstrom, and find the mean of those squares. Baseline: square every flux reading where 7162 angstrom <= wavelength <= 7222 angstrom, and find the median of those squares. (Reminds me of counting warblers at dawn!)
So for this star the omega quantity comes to 88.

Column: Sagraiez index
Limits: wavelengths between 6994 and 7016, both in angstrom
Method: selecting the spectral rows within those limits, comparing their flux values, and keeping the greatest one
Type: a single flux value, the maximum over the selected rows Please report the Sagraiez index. 14.24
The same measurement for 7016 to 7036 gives 13.94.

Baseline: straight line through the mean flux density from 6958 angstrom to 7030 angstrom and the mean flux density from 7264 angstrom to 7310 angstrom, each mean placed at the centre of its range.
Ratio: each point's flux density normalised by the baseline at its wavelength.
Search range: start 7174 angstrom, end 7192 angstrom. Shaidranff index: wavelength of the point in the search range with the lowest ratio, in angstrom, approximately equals 7185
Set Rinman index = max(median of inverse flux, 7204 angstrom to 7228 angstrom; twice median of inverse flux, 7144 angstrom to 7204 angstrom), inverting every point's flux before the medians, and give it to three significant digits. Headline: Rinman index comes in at 0.151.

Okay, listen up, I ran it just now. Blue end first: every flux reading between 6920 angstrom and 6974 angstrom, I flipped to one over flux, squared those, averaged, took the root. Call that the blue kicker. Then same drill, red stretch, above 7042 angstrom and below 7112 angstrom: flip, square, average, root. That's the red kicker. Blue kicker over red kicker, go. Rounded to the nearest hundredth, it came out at 1.04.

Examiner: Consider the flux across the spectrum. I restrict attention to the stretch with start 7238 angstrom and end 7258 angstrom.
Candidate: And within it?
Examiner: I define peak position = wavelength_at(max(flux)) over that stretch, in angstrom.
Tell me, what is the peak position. 7254 angstrom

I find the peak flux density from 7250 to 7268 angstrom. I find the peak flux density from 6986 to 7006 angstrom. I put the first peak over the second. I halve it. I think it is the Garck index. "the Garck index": 0.518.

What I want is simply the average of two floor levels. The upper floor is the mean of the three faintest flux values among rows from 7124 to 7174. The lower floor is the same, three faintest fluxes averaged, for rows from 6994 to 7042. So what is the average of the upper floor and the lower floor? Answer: 12.1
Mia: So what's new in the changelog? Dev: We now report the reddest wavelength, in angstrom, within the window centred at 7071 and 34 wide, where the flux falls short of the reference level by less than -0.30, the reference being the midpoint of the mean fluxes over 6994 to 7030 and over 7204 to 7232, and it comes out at 7083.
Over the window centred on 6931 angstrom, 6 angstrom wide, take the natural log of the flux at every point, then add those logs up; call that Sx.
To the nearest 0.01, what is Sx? 5.01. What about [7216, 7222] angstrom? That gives 5.36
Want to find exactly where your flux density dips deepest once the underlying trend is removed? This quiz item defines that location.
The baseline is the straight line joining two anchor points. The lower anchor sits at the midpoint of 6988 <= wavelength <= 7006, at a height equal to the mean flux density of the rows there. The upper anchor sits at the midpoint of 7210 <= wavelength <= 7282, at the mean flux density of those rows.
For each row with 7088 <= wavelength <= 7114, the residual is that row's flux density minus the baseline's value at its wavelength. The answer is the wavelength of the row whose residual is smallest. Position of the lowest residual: 7095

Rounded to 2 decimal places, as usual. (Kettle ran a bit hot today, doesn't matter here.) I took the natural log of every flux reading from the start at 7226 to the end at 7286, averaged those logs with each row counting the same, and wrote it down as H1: 2.56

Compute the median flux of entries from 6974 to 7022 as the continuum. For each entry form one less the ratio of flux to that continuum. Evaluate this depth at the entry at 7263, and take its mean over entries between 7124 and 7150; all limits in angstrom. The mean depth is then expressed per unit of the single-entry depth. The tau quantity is 1.4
